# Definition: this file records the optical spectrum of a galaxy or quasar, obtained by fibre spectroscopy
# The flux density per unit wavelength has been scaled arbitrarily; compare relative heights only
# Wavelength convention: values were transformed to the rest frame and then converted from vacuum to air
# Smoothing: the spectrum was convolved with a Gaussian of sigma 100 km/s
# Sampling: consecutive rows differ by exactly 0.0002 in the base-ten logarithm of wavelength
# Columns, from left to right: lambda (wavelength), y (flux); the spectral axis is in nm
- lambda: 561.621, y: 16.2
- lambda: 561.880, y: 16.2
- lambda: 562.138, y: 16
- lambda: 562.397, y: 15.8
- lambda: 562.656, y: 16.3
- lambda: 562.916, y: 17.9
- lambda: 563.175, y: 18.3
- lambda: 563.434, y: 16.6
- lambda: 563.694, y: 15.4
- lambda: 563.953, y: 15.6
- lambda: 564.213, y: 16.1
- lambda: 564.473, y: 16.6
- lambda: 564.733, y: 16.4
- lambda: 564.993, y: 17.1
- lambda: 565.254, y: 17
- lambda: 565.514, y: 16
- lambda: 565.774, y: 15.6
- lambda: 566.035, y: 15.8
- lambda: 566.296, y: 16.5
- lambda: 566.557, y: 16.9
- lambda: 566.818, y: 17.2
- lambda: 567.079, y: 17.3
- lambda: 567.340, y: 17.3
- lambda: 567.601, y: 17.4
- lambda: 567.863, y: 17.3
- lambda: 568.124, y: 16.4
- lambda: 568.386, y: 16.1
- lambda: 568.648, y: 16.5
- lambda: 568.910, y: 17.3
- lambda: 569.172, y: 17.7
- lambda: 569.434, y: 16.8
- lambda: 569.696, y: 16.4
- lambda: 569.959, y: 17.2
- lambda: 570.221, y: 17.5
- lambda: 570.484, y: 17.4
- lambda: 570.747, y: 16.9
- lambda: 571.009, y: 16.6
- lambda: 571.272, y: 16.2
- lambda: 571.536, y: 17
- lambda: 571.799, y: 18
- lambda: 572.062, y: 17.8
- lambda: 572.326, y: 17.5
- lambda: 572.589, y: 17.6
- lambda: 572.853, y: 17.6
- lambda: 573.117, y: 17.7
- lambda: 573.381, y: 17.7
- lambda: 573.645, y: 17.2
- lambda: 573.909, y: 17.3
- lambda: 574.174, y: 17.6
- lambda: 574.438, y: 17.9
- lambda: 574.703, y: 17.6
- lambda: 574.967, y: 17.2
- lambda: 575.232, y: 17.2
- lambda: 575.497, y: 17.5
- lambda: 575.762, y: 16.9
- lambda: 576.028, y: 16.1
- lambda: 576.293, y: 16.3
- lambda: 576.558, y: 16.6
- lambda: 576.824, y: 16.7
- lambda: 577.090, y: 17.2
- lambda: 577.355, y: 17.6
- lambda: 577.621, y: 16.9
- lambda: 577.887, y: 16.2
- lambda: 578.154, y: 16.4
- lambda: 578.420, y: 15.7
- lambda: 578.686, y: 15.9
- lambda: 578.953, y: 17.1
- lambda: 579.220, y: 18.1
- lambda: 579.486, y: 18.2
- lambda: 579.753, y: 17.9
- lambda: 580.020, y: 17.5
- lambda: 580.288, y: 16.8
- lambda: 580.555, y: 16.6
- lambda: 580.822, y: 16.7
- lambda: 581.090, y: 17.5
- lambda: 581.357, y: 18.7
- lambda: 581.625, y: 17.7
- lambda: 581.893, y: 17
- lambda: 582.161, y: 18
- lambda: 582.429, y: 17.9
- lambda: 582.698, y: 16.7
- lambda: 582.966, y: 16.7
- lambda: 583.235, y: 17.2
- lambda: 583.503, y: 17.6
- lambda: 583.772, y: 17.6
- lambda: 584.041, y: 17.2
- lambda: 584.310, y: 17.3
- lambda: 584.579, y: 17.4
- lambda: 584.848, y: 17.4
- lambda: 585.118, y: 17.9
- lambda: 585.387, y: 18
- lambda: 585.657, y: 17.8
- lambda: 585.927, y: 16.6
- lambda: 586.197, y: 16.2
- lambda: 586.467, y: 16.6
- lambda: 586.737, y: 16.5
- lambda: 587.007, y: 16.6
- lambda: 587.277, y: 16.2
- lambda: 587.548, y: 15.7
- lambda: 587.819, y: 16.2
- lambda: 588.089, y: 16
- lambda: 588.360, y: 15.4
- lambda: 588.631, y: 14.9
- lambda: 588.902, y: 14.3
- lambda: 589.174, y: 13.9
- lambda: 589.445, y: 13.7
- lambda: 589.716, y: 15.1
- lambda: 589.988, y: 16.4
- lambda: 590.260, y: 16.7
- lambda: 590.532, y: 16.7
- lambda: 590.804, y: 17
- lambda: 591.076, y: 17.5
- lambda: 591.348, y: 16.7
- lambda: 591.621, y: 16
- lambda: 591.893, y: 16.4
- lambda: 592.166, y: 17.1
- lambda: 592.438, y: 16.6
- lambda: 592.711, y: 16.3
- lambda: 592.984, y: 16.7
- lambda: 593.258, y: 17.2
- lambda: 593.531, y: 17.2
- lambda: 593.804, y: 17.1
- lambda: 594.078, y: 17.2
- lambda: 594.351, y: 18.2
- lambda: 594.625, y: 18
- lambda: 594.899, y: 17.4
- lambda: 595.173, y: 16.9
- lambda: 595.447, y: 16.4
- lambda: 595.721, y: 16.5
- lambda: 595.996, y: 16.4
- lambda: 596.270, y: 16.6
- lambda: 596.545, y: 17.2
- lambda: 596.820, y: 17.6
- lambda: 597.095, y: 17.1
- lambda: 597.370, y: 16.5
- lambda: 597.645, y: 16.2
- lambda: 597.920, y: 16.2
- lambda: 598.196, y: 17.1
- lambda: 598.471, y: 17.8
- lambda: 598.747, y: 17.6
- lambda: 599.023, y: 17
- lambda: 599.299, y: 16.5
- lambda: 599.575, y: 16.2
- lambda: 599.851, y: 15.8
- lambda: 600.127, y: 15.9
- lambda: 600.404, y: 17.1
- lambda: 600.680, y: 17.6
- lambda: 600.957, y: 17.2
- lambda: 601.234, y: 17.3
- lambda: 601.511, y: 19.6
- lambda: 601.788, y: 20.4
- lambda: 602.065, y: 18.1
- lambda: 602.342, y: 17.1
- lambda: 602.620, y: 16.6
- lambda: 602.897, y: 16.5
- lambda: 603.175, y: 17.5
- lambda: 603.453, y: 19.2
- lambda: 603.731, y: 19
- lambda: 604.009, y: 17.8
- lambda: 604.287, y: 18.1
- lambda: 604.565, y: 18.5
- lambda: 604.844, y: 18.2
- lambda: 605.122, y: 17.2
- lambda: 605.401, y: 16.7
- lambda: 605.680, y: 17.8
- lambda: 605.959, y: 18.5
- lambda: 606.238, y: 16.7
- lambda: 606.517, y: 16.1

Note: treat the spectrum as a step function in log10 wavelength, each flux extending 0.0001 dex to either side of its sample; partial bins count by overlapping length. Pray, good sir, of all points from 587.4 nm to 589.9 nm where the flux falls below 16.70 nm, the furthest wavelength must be 589.716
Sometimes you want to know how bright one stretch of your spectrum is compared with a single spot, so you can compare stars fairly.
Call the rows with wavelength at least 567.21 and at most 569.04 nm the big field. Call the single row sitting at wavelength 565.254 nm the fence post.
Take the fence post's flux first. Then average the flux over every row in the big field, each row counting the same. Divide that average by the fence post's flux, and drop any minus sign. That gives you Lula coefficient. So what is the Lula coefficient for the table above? 0.99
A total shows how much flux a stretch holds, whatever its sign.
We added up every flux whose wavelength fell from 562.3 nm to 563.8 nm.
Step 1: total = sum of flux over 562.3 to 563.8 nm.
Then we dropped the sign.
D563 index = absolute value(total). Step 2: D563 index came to 100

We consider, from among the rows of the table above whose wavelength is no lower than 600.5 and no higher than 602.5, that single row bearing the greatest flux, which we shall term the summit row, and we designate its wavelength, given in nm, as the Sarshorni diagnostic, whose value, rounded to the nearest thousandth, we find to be 601.788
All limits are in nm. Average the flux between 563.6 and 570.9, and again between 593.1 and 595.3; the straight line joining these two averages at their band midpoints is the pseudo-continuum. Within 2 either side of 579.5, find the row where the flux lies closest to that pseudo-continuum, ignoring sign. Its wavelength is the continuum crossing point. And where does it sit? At 577.621 nm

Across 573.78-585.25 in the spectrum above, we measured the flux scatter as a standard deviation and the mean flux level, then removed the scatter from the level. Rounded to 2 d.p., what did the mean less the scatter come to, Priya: 16.55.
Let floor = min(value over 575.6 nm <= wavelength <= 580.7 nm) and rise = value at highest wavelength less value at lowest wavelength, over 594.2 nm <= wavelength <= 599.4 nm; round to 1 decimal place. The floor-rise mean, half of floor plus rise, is 7.0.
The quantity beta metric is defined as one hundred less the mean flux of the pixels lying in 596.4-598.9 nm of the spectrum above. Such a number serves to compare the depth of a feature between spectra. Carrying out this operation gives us 83.0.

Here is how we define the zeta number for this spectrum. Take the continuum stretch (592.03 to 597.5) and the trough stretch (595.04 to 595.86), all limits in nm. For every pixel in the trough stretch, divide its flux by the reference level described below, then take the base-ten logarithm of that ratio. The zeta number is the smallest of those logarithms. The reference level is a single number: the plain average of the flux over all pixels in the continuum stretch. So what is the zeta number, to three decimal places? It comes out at -0.016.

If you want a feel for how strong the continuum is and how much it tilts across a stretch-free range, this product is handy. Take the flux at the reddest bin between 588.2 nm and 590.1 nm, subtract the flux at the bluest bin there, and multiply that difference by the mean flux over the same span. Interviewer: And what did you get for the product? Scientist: 15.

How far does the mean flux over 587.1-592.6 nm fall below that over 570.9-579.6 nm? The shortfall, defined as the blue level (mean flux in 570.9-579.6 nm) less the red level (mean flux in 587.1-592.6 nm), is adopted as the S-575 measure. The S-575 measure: 1.2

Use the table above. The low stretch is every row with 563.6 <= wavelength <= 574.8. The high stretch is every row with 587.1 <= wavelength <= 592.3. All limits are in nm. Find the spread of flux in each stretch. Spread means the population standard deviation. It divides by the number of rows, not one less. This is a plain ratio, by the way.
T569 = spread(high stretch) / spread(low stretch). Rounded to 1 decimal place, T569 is 1.6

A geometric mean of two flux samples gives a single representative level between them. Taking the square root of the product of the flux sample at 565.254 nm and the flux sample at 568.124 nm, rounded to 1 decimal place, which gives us 16.7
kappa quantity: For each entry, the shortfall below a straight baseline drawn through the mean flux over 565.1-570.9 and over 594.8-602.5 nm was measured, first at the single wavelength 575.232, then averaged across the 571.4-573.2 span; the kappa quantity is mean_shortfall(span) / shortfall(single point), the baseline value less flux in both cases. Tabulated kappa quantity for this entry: 2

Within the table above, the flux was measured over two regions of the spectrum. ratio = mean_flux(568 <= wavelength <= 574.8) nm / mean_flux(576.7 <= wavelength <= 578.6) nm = 1.03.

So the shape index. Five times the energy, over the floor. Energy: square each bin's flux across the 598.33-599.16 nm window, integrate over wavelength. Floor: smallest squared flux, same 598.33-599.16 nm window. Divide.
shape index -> 4.4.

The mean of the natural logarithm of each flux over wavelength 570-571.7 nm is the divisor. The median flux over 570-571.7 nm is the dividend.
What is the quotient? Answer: 5.99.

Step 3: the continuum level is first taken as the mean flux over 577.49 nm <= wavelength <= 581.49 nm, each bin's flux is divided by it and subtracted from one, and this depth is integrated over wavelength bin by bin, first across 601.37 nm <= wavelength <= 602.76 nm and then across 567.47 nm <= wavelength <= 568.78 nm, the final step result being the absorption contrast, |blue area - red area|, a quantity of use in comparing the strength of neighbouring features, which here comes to 0.130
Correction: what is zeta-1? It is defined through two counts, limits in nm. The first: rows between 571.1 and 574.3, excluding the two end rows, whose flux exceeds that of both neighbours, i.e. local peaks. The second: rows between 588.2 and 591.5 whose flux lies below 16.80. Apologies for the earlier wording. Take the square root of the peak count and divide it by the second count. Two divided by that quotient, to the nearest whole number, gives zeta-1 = 20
